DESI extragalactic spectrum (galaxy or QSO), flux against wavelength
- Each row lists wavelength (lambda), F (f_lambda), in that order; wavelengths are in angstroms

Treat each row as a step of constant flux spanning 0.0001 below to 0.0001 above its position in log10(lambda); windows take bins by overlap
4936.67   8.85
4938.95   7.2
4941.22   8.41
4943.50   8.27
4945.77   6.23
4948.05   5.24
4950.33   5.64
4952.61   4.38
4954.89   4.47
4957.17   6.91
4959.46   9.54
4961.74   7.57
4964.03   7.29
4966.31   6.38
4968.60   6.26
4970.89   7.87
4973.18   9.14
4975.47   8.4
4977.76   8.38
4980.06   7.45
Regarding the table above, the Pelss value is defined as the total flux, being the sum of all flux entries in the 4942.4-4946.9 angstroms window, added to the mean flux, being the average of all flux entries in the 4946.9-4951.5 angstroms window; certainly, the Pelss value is 20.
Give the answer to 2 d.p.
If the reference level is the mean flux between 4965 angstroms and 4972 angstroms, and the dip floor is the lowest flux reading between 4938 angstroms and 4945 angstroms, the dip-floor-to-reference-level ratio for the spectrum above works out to 1.05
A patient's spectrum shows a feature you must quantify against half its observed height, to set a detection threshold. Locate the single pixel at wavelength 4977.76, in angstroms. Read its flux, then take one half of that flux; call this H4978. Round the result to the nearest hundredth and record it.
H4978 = 4.19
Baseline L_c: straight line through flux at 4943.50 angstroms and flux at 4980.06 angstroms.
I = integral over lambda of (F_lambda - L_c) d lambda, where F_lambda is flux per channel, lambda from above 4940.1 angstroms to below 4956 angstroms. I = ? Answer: -33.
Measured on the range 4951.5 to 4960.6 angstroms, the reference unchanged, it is -15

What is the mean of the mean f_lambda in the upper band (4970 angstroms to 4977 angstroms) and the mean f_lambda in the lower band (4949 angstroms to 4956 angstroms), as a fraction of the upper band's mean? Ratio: 0.79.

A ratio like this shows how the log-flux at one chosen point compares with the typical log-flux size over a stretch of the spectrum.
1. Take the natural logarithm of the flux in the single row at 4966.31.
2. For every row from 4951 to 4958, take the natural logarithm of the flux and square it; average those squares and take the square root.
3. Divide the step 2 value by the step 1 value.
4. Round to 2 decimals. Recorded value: 0.89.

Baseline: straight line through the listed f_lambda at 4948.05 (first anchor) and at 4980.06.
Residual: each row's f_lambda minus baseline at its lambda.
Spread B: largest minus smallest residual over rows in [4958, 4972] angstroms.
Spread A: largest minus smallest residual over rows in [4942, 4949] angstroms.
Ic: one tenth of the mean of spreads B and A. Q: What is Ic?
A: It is 0.36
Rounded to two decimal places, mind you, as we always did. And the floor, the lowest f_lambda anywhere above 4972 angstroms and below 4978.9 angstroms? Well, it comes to 8.38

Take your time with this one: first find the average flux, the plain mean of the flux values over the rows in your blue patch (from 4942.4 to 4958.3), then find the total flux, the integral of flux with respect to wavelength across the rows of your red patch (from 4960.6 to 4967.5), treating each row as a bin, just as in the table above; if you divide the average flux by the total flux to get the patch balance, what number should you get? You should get 0.12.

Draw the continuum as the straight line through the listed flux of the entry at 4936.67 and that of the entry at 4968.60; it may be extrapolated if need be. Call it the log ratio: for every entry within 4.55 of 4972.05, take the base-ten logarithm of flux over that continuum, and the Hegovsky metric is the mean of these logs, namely 0.12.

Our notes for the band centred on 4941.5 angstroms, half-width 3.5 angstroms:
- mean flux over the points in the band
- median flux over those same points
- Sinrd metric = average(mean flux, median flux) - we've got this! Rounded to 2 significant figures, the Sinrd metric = 8.1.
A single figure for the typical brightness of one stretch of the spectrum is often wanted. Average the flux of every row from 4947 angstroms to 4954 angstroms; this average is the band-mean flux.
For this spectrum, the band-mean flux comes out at 5.1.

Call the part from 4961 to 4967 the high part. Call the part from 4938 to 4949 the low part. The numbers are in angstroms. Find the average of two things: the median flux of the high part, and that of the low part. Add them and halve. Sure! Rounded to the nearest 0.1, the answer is 7.2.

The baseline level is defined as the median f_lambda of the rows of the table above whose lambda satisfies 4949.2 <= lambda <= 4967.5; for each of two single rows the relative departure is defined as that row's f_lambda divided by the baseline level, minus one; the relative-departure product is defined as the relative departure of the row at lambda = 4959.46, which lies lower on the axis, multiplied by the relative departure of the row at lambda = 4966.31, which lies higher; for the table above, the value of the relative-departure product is -0.017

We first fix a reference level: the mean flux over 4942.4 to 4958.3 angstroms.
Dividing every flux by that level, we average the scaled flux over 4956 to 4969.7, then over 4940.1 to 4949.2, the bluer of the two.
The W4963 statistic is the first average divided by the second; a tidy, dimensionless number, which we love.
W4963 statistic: 1.04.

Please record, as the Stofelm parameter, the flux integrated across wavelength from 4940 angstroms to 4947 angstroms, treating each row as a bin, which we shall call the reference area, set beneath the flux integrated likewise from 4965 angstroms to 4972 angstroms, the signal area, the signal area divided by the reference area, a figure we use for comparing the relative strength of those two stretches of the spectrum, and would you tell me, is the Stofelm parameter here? 0.90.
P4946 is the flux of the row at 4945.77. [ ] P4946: 6.23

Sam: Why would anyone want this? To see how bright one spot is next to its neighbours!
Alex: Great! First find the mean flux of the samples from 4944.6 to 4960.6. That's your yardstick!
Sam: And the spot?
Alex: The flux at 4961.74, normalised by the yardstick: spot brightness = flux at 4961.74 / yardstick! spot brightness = 1.25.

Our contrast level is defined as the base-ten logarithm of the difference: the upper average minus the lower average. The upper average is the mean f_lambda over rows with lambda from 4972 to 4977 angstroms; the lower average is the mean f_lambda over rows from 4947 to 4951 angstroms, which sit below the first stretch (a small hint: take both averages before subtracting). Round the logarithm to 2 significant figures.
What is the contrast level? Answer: 0.52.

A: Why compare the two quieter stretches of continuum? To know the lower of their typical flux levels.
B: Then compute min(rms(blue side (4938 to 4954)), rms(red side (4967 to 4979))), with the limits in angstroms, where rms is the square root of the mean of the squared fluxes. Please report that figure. 6.6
